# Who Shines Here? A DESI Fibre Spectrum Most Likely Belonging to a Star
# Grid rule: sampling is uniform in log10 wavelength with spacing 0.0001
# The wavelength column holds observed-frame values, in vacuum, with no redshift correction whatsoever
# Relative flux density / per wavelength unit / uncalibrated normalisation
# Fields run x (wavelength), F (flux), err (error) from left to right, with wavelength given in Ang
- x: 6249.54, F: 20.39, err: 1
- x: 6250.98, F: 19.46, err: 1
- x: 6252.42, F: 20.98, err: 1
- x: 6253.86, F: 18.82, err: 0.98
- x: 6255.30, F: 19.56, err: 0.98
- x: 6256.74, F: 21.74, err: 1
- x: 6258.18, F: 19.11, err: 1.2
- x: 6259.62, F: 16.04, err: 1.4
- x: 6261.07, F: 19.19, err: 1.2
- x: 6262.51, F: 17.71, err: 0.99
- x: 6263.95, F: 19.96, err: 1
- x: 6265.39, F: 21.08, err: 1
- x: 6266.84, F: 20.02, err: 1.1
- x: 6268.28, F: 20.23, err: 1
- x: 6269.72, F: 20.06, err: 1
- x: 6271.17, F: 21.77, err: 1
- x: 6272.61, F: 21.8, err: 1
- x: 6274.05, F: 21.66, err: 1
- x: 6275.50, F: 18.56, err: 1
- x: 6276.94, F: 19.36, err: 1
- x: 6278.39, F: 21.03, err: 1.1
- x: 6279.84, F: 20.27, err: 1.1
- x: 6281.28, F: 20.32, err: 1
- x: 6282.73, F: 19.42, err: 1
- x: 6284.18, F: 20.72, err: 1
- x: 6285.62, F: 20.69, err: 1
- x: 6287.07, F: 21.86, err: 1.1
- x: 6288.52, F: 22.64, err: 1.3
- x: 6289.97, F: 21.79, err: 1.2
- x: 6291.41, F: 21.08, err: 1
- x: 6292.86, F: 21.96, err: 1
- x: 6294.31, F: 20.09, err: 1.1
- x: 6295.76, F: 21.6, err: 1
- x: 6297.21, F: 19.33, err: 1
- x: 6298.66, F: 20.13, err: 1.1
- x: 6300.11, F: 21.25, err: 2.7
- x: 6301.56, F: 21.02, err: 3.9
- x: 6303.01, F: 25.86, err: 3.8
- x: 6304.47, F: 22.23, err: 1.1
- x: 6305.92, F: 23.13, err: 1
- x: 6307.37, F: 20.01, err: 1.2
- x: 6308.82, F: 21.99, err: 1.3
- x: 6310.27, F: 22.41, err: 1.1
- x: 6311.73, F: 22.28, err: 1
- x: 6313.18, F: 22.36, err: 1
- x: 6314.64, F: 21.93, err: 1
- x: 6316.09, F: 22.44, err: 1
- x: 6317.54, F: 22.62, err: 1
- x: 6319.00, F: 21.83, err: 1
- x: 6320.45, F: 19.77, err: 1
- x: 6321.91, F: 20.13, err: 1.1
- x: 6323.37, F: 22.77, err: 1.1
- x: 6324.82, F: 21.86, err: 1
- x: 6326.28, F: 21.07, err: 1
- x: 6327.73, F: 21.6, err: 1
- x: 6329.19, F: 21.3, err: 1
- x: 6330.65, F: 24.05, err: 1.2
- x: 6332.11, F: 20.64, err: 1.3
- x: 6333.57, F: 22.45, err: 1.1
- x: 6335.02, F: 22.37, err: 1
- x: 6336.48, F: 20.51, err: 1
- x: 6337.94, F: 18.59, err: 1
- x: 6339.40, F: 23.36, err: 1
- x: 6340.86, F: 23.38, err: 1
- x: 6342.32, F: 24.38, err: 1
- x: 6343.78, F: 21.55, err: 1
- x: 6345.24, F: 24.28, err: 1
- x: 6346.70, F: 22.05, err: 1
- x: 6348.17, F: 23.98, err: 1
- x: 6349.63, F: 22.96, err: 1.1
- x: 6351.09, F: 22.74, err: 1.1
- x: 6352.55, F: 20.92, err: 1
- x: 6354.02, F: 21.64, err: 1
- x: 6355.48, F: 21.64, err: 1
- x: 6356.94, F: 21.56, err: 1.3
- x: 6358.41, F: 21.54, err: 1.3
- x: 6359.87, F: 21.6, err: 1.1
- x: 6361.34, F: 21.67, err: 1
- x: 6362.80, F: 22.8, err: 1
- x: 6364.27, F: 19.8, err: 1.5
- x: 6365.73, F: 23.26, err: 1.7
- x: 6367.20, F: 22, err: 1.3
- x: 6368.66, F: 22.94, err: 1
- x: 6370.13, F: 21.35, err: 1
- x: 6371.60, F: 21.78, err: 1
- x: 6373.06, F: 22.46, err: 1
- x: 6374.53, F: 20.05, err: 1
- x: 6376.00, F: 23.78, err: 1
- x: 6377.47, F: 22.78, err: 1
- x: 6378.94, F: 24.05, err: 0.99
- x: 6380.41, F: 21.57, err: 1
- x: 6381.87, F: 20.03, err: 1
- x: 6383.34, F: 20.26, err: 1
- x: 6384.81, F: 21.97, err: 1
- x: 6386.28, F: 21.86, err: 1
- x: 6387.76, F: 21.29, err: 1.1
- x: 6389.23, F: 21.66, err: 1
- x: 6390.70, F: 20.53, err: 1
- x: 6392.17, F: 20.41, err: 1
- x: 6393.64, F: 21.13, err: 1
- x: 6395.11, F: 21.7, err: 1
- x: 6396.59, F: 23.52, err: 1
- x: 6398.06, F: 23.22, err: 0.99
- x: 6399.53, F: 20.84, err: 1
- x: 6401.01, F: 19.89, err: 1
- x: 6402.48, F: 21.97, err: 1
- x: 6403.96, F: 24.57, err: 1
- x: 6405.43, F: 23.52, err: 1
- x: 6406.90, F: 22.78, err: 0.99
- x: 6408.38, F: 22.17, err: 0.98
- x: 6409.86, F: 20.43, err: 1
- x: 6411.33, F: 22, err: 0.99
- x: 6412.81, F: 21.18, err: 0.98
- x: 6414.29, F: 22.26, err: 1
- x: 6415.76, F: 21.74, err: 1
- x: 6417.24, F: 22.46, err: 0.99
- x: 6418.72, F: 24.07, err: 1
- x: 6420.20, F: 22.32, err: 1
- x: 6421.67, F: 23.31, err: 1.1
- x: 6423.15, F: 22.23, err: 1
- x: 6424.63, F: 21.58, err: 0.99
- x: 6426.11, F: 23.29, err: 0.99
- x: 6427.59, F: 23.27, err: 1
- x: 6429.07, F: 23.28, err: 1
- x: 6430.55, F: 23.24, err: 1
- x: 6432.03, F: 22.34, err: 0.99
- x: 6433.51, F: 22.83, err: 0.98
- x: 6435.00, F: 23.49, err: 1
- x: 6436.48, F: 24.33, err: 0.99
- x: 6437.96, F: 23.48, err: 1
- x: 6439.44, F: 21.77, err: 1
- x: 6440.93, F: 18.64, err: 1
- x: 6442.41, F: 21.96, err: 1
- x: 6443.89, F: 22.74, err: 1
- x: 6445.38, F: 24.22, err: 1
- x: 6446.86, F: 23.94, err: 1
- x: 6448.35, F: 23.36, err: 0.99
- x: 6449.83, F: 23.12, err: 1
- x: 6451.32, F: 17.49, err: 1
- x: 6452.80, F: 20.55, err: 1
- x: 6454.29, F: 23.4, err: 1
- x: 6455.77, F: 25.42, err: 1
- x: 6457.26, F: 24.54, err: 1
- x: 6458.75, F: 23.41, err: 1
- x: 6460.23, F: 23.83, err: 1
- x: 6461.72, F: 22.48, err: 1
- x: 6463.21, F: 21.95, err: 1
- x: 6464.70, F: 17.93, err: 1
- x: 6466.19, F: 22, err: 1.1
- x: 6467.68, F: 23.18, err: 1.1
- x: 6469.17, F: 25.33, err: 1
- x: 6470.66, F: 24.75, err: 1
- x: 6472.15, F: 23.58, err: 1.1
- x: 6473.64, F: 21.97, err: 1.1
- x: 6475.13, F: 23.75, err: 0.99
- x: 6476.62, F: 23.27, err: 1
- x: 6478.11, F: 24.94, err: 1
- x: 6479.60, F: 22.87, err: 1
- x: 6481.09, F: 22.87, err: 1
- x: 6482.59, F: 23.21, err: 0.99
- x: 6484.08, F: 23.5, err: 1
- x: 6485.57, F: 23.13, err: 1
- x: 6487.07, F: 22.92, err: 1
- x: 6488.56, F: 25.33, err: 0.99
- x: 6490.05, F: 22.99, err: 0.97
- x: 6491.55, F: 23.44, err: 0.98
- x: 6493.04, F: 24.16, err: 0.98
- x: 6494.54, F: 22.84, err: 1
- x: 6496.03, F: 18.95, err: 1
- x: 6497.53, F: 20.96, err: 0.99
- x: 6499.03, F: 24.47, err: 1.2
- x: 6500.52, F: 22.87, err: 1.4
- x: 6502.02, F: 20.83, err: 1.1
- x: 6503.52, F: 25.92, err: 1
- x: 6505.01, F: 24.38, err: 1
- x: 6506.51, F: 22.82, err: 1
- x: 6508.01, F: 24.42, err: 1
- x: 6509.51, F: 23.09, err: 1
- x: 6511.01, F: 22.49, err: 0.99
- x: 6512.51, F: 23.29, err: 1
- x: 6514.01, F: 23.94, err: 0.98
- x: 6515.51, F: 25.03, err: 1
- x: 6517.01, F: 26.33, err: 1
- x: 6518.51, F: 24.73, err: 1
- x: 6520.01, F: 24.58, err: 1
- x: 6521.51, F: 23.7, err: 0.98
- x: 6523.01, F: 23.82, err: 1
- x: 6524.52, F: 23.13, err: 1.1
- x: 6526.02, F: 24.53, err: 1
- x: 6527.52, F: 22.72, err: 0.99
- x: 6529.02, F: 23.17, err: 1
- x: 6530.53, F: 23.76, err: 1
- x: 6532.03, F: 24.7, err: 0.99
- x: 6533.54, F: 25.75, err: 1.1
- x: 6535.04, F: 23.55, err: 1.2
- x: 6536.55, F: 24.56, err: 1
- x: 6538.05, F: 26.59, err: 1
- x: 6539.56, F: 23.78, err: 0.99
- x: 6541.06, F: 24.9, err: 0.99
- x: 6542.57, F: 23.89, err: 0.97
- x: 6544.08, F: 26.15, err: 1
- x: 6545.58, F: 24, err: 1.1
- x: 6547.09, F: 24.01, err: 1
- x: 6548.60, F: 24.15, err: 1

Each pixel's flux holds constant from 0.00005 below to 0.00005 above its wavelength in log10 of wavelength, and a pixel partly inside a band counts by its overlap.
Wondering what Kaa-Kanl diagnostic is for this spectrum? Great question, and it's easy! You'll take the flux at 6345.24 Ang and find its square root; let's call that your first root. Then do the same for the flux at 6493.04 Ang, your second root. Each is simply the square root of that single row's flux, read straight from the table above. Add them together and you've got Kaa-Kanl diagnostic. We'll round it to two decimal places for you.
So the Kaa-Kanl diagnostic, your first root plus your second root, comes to 9.84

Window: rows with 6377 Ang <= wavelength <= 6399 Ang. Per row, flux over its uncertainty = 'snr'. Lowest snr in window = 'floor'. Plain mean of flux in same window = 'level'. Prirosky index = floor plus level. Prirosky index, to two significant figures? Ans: 41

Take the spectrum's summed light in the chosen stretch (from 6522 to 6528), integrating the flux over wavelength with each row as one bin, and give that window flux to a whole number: 142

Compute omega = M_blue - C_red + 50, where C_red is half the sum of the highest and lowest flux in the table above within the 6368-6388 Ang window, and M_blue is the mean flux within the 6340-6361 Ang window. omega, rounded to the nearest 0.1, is 50.4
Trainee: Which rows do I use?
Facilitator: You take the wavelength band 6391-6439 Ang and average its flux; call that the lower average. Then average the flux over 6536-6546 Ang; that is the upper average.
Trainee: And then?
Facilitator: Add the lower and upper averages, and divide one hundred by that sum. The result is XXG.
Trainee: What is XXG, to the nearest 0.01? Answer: 2.11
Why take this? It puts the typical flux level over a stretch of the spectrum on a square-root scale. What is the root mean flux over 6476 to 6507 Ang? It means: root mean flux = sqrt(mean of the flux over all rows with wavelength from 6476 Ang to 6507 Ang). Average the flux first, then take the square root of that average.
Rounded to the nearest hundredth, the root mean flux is 4.81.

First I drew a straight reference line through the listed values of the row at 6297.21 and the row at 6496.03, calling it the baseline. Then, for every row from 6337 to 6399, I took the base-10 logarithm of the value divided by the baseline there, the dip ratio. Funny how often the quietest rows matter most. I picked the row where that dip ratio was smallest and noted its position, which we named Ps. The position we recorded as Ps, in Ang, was 6337.94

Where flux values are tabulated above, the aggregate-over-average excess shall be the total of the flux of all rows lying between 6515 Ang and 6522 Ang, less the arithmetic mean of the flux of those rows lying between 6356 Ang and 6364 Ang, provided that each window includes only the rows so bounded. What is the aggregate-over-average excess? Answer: 103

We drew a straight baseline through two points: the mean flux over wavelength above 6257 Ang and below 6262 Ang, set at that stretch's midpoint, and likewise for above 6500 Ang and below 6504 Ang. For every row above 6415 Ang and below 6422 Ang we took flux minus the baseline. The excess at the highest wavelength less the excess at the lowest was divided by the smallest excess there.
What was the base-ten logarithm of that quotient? 0.6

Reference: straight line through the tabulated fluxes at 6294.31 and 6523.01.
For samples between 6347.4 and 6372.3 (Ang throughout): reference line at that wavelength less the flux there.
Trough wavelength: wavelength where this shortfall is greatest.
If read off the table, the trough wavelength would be 6364.27 Ang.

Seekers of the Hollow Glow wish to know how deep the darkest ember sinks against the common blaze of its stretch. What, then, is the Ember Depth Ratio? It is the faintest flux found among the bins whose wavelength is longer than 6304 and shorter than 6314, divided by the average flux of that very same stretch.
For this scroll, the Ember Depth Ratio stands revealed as 0.907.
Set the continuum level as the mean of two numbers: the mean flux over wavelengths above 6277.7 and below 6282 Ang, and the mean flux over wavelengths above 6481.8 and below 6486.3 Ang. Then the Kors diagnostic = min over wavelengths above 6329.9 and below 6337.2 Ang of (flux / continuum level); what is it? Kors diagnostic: 0.94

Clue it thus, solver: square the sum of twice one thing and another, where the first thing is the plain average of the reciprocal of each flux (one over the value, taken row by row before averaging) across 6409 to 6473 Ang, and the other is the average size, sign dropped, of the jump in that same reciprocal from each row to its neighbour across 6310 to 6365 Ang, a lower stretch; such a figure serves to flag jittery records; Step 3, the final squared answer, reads 0.0084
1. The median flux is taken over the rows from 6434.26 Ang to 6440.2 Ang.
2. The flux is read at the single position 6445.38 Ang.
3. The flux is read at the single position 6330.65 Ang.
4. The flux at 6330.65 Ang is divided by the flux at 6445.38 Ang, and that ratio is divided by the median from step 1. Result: 0.0423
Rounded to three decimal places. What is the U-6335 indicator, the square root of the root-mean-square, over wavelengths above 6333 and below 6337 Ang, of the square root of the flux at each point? 2.160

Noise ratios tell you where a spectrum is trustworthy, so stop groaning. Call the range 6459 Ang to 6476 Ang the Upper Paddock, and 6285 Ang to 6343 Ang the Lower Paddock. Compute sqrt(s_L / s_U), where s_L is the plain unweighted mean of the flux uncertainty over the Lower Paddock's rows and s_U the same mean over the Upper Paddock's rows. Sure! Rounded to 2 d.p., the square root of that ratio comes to 1.10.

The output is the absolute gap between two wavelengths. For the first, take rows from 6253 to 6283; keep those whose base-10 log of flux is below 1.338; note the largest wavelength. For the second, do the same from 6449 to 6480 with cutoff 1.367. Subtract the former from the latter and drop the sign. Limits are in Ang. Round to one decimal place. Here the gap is 196.9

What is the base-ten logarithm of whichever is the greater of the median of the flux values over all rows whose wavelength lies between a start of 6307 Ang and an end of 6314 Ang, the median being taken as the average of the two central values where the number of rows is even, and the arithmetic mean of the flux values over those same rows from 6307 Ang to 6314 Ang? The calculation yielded 1.348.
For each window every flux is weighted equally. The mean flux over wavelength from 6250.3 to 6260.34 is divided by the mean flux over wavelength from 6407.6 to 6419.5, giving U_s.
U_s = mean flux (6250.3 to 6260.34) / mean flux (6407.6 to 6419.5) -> 0.88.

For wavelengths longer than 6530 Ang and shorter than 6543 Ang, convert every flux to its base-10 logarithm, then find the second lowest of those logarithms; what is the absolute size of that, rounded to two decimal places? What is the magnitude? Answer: 1.38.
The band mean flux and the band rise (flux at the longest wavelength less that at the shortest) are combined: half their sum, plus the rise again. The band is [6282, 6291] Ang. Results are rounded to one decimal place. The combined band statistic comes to 14.1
